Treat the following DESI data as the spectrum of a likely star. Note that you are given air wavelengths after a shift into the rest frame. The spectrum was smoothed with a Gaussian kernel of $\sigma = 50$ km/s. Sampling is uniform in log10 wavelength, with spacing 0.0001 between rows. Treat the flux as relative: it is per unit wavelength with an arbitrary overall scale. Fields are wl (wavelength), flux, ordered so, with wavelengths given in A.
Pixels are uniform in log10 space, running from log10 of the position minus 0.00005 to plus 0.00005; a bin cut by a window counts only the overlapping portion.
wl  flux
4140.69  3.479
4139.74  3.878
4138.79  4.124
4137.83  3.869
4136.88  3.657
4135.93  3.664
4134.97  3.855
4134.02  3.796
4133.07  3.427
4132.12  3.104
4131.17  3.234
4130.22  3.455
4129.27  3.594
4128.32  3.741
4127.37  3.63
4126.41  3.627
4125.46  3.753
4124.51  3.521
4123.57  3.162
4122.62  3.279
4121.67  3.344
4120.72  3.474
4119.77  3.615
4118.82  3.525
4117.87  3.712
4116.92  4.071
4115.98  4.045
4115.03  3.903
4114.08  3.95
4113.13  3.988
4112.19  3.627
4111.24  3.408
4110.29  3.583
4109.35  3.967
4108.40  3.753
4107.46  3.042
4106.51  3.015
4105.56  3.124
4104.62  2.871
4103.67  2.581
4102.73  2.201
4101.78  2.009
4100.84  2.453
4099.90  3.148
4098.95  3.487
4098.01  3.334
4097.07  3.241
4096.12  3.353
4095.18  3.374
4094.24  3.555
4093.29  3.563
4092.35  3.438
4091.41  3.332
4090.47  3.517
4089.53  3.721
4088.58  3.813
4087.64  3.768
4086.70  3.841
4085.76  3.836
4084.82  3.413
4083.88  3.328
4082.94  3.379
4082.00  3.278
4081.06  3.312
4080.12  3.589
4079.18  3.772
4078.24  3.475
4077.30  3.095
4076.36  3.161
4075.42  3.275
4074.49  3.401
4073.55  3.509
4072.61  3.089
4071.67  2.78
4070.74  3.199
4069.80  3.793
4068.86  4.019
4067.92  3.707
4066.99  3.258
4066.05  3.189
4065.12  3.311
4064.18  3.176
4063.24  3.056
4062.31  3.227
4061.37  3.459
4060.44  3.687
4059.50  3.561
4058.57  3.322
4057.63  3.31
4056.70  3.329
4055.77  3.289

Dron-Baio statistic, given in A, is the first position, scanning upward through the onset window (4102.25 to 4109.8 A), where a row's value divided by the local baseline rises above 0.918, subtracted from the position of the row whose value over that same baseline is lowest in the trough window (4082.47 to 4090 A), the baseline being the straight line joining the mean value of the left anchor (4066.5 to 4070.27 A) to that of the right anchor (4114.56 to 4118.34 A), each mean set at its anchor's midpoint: -24.5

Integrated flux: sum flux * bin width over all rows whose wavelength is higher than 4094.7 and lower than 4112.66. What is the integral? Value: 56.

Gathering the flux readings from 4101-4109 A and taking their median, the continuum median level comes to 2.9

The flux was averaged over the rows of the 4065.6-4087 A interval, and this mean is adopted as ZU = 3.42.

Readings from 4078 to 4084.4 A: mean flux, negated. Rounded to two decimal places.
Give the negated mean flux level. -3.45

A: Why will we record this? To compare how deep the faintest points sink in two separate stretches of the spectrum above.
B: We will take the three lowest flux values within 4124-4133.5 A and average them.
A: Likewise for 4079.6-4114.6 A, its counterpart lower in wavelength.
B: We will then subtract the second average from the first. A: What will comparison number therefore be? 1.0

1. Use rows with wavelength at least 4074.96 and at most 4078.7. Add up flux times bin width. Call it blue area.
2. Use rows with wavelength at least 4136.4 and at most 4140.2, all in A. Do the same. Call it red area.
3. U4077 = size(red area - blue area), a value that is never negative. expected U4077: 2.6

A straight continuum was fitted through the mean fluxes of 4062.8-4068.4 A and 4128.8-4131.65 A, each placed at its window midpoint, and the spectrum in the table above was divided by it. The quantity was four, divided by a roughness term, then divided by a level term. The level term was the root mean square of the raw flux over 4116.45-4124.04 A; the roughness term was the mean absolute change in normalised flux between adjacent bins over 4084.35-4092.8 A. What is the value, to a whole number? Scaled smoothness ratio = 27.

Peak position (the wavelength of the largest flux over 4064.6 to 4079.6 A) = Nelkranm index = 4068.86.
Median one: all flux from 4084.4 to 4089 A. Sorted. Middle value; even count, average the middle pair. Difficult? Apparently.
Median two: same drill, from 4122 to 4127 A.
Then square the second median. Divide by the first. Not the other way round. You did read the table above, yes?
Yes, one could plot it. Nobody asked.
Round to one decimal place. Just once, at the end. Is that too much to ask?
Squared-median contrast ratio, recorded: 3.3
